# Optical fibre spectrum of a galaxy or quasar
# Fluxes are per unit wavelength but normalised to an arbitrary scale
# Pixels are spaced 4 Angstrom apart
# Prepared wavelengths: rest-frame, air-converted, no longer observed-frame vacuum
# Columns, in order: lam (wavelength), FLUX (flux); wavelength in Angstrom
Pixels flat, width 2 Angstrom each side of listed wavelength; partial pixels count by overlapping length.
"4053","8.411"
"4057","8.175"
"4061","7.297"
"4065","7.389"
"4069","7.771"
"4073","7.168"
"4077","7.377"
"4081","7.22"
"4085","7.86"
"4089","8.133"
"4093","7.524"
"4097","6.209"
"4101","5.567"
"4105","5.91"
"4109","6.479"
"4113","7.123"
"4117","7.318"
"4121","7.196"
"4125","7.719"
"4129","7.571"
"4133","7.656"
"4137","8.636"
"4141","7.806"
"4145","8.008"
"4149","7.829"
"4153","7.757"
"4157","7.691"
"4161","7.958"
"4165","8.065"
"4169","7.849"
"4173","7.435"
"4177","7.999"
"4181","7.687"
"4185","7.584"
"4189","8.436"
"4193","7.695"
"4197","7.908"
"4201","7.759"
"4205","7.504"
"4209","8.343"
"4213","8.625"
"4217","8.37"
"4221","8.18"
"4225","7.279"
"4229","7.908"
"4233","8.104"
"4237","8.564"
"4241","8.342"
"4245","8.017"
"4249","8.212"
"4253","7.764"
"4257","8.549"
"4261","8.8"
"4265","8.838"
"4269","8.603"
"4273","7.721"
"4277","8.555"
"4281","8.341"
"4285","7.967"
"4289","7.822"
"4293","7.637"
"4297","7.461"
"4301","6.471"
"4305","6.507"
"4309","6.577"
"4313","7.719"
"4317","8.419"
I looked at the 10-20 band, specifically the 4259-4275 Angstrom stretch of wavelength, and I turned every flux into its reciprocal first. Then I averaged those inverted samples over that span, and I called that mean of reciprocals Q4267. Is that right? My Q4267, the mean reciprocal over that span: 0.118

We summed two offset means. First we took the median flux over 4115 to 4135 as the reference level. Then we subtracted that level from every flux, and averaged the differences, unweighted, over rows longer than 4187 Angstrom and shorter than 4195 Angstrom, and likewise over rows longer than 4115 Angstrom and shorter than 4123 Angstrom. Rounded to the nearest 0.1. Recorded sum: 0.2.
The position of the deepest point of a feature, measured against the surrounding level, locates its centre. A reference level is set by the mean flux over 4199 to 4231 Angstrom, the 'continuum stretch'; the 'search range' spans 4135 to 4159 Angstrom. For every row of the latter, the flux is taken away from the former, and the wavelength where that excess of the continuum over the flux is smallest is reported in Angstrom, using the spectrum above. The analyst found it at 4137 Angstrom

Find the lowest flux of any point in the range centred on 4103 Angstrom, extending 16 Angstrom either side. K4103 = 5.567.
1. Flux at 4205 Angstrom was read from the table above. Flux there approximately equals 7.504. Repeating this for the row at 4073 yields 7.168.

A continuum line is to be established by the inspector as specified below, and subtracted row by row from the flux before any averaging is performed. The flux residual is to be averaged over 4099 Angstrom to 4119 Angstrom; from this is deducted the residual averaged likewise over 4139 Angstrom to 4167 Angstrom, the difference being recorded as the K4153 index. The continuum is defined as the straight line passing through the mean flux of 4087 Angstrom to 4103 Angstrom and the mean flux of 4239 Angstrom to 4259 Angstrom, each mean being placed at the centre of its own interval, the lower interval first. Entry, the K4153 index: -1.0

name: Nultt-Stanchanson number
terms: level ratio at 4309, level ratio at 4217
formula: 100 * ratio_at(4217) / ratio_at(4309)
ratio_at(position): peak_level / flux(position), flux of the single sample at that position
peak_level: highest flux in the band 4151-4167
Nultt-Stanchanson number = 79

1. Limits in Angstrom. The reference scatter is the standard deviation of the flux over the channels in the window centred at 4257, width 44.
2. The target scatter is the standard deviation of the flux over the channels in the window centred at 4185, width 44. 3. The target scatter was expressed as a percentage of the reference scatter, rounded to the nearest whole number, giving 74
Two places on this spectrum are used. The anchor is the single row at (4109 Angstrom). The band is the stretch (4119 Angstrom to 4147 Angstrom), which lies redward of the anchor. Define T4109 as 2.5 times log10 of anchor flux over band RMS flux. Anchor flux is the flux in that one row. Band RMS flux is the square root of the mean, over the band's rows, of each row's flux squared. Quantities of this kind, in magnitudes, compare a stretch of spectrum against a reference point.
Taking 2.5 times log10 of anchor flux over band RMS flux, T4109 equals -0.20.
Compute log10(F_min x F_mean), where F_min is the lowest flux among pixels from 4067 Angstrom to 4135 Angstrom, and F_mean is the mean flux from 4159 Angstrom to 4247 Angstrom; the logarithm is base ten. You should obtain 1.65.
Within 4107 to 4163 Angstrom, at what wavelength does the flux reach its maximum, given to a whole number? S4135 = 4137 Angstrom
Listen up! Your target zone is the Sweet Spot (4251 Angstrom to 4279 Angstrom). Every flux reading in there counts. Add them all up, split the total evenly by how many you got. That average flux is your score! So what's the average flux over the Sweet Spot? 8.40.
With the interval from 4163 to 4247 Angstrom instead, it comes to 7.98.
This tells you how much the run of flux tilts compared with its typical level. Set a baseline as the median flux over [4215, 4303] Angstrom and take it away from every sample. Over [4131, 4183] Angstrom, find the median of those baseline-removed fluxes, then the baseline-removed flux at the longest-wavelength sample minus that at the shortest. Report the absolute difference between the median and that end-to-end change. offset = 0.3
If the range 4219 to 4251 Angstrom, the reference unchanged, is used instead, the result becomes 0.0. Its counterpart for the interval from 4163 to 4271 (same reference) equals 0.6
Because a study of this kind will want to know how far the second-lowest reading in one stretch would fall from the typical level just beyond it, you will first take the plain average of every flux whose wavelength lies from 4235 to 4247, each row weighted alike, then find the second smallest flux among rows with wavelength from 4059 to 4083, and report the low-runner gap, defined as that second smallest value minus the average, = -1.1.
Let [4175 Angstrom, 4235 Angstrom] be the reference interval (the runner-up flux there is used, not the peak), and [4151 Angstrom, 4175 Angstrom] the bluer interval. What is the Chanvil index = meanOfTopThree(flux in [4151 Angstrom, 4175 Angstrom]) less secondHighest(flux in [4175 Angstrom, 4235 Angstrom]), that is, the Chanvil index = -0.48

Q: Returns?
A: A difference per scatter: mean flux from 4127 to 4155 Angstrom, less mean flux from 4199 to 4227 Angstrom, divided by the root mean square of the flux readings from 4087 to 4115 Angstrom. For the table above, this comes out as -0.017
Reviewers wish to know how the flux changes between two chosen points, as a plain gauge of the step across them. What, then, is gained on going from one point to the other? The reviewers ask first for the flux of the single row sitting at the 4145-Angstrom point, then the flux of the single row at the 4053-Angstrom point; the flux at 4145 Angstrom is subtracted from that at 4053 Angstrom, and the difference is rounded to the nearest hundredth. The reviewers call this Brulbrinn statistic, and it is 0.40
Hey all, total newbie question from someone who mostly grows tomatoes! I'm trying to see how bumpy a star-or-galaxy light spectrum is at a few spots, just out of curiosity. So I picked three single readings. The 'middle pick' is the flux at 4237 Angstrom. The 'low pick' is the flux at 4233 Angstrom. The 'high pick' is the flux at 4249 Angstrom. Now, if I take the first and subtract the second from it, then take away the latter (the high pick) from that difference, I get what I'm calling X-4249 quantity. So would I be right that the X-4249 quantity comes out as -7.8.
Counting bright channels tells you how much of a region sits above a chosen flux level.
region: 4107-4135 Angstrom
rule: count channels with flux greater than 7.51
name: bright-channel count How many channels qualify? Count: 3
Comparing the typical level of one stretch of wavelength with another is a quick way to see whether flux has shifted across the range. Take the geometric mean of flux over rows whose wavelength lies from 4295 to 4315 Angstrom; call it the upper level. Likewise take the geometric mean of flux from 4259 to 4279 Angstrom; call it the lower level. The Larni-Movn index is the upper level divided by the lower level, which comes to 0.82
